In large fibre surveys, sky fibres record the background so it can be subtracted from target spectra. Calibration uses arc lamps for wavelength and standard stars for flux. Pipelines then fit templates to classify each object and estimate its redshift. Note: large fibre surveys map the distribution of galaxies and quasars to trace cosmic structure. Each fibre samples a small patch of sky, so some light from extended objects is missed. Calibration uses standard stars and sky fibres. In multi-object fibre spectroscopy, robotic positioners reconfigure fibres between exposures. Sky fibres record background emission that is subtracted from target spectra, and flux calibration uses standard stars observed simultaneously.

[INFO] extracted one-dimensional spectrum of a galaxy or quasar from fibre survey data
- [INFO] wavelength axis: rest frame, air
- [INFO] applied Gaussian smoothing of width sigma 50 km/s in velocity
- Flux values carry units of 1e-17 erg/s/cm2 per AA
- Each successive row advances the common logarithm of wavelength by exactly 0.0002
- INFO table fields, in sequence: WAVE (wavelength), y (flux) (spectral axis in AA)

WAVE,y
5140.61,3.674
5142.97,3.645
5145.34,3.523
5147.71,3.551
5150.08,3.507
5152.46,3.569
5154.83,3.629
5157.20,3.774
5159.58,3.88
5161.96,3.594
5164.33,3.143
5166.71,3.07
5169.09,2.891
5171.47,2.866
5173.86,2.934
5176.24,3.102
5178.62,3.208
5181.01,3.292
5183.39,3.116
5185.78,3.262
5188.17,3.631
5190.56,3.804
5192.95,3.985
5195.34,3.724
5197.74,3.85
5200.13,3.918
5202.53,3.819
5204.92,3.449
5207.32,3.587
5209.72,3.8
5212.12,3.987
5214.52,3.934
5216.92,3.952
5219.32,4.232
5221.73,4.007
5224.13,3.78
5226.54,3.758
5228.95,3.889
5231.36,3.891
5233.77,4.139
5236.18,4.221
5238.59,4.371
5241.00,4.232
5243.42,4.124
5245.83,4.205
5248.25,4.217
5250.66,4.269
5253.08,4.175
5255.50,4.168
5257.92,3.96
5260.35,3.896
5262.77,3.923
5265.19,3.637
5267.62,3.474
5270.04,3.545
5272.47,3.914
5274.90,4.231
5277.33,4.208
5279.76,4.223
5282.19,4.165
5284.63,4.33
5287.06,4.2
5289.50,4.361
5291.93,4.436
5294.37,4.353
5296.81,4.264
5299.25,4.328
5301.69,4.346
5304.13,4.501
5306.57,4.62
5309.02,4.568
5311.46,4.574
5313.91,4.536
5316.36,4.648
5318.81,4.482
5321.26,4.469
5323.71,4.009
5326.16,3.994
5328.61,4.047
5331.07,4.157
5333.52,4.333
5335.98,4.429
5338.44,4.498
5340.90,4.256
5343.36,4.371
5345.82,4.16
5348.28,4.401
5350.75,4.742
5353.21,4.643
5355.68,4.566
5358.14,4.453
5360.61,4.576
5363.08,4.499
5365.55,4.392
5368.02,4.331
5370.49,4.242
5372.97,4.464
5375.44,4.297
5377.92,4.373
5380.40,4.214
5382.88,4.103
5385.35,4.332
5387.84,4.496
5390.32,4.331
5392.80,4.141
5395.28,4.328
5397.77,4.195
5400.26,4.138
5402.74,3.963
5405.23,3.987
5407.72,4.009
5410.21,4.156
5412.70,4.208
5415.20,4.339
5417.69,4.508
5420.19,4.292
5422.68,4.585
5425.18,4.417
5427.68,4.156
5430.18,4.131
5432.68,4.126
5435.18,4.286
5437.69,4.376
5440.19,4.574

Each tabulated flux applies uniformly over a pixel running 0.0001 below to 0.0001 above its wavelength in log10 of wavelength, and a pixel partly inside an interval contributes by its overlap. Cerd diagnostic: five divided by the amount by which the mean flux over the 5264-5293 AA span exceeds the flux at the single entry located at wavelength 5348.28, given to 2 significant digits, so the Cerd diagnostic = -15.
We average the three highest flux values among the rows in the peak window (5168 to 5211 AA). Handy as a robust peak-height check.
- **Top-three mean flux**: 3.92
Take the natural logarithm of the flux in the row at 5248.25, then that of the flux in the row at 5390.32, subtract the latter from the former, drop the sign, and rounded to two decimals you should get 0.03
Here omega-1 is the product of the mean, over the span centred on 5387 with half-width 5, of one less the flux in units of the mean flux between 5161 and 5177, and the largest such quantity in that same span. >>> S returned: 0.13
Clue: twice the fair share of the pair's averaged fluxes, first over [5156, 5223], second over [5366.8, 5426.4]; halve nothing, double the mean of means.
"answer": 7.83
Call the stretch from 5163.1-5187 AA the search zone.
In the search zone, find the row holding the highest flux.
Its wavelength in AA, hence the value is 5181.01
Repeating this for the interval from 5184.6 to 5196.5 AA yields 5192.95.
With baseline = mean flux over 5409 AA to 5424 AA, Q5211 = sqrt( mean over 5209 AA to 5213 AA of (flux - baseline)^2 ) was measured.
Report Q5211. 0.46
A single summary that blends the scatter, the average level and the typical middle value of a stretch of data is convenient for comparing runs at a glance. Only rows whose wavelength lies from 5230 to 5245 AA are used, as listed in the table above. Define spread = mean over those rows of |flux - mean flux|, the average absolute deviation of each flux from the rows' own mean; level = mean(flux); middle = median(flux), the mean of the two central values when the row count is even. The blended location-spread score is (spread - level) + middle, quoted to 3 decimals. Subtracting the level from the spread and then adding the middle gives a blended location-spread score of 0.129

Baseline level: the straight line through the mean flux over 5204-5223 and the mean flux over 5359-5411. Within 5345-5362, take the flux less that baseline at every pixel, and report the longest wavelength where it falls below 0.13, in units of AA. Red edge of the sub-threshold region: 5345.82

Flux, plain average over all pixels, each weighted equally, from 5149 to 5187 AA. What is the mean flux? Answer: 3.30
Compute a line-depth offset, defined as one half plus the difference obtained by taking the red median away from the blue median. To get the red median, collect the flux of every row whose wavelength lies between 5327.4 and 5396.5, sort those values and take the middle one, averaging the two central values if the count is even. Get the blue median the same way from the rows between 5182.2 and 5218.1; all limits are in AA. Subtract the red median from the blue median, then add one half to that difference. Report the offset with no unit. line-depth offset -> -0.05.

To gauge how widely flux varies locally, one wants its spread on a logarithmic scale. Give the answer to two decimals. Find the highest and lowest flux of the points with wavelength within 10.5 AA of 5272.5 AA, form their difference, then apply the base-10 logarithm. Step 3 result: -0.12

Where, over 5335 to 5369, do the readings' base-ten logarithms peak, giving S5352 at 5350.75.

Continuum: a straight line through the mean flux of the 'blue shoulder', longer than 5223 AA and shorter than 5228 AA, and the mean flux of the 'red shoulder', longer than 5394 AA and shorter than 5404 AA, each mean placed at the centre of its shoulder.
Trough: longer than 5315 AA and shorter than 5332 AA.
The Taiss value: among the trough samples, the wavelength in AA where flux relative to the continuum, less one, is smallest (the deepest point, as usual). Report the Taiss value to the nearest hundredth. 5326.16 AA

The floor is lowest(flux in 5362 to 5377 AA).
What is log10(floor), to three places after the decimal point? 0.628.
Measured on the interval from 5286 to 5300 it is 0.623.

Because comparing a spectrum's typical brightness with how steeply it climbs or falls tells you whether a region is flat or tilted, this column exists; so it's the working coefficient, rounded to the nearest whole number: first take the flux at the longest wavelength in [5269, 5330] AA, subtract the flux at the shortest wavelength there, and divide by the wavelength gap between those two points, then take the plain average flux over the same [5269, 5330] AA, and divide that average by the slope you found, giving 501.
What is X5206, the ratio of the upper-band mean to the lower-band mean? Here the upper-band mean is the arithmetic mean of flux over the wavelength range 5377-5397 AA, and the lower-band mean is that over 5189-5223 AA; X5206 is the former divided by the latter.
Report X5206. 1.11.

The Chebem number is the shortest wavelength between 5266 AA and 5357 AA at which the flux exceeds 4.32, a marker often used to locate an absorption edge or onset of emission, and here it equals 5284.63 AA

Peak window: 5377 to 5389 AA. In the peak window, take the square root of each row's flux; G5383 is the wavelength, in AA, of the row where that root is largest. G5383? 5387.84 AA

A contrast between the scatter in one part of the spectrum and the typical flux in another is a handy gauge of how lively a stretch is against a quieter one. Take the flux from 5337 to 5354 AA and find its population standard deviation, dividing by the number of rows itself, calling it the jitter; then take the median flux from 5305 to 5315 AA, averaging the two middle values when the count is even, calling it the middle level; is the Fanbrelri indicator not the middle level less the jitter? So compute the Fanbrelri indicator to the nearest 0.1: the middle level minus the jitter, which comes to 4.4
